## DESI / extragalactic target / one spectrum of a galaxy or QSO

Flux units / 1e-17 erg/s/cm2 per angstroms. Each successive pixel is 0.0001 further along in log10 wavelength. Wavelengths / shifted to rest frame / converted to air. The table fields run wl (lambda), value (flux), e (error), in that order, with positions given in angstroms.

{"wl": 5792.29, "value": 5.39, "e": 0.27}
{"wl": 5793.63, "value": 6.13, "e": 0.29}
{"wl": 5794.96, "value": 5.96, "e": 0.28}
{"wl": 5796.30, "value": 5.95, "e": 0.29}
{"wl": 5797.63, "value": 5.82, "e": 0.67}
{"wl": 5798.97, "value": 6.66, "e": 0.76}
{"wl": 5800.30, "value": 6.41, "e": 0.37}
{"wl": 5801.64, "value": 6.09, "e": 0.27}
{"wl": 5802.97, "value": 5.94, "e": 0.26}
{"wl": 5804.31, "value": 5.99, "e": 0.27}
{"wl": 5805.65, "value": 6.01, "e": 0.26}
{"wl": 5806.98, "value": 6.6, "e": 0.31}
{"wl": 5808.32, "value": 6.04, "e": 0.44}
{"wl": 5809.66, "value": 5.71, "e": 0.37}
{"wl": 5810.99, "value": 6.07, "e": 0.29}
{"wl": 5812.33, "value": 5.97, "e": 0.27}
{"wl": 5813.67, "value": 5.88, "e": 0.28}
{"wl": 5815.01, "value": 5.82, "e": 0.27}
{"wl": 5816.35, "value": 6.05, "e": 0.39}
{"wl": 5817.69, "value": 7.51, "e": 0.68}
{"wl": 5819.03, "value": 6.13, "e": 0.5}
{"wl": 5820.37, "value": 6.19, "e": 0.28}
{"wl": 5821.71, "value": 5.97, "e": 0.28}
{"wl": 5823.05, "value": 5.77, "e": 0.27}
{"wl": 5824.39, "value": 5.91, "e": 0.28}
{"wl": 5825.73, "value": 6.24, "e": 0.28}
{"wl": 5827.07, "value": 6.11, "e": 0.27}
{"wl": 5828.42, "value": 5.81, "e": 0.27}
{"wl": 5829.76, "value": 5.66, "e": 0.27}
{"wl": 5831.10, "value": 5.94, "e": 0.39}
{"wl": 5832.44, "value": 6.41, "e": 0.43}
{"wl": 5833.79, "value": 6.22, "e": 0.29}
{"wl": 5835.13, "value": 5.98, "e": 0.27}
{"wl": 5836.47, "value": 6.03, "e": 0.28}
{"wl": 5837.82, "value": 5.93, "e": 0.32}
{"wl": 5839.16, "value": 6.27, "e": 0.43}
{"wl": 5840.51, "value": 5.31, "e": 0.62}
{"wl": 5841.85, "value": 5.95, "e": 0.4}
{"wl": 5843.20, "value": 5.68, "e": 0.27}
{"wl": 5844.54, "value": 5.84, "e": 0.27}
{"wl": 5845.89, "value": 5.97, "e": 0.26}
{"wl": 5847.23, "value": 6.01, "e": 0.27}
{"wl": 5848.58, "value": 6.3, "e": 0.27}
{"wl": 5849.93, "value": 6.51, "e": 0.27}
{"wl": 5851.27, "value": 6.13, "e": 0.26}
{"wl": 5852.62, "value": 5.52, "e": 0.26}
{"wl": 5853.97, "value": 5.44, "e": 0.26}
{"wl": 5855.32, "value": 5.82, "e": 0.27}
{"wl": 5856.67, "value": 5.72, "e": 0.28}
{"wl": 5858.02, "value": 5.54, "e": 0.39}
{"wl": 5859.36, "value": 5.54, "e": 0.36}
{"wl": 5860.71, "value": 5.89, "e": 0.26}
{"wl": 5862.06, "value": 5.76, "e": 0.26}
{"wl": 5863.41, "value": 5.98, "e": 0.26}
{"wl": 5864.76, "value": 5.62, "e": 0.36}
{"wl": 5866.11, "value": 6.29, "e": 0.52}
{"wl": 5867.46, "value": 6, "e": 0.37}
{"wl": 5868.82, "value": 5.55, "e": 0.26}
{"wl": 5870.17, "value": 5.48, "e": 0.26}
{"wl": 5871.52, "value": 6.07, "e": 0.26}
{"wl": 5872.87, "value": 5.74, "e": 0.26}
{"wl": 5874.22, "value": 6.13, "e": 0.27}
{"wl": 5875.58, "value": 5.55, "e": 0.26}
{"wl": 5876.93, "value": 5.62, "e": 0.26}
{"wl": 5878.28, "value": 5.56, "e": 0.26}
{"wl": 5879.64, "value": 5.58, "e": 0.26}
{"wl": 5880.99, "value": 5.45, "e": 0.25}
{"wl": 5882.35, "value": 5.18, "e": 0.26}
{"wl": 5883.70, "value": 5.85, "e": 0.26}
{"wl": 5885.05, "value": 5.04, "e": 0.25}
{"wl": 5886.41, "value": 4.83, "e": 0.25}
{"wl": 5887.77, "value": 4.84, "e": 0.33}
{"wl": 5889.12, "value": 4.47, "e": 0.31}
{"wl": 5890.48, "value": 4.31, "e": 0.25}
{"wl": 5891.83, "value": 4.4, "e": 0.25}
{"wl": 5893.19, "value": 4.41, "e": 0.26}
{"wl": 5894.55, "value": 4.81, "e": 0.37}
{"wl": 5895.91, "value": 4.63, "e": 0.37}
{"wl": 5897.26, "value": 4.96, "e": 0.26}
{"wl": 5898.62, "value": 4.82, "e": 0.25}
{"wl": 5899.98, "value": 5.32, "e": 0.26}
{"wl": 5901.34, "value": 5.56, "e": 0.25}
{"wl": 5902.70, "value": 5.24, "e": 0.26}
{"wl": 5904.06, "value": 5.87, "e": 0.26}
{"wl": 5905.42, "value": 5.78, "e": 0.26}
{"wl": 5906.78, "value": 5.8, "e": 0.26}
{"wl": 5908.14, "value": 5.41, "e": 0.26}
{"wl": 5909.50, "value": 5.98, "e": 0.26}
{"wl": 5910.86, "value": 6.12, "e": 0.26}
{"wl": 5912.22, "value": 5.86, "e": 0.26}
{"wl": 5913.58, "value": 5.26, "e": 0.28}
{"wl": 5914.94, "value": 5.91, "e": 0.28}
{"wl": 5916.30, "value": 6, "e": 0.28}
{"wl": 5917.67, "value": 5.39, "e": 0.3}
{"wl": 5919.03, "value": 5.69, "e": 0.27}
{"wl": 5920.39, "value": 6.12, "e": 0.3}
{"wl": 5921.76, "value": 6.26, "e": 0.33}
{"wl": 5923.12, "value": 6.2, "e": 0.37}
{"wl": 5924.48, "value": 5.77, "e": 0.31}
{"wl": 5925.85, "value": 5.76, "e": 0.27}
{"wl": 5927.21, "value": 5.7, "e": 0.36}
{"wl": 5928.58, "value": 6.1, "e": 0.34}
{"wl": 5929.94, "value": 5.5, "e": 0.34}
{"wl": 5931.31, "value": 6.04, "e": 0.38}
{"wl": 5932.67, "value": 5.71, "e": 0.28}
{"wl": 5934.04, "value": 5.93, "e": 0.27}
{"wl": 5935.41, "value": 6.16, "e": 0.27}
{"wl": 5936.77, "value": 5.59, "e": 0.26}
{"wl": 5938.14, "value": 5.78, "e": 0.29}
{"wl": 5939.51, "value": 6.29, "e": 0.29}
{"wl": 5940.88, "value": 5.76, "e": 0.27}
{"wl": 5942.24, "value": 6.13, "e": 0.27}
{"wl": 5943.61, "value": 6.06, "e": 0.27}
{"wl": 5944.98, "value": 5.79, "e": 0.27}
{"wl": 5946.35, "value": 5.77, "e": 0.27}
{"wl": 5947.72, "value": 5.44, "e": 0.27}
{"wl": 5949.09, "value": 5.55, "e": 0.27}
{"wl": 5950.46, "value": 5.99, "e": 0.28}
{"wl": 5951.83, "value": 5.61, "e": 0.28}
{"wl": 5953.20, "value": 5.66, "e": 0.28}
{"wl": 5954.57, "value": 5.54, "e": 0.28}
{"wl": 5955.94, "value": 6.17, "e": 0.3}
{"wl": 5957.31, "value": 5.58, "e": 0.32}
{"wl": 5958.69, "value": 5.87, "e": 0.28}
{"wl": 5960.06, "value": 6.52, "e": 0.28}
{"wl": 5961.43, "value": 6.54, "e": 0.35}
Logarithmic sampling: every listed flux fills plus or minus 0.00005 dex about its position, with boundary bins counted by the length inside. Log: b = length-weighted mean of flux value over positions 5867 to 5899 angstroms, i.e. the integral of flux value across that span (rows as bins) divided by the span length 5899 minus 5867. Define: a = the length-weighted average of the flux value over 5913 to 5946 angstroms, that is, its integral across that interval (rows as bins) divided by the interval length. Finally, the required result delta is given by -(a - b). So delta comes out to -0.7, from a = 5.9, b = 5.22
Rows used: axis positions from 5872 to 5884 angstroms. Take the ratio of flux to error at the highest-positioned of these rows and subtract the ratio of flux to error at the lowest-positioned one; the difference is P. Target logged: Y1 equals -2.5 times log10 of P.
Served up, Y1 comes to 0.9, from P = 0.4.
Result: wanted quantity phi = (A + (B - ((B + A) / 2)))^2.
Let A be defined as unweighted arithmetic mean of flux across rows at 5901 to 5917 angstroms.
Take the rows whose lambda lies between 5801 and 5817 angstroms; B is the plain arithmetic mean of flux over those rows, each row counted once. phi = 34.5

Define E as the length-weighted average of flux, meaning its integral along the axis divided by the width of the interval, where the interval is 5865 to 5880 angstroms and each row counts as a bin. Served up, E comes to 5.78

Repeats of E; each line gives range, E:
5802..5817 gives 6.01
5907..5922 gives 5.80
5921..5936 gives 5.92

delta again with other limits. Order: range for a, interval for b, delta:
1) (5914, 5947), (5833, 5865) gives 0.0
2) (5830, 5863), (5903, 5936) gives -0.1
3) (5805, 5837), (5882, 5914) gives -0.9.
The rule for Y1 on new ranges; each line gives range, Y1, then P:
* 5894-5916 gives -2.3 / 8.1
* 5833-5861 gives -0.2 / 1.2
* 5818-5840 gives -0.9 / 2.3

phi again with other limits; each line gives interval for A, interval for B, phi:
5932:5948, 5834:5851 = 35.1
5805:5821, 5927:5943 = 36.3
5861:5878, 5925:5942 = 34.1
